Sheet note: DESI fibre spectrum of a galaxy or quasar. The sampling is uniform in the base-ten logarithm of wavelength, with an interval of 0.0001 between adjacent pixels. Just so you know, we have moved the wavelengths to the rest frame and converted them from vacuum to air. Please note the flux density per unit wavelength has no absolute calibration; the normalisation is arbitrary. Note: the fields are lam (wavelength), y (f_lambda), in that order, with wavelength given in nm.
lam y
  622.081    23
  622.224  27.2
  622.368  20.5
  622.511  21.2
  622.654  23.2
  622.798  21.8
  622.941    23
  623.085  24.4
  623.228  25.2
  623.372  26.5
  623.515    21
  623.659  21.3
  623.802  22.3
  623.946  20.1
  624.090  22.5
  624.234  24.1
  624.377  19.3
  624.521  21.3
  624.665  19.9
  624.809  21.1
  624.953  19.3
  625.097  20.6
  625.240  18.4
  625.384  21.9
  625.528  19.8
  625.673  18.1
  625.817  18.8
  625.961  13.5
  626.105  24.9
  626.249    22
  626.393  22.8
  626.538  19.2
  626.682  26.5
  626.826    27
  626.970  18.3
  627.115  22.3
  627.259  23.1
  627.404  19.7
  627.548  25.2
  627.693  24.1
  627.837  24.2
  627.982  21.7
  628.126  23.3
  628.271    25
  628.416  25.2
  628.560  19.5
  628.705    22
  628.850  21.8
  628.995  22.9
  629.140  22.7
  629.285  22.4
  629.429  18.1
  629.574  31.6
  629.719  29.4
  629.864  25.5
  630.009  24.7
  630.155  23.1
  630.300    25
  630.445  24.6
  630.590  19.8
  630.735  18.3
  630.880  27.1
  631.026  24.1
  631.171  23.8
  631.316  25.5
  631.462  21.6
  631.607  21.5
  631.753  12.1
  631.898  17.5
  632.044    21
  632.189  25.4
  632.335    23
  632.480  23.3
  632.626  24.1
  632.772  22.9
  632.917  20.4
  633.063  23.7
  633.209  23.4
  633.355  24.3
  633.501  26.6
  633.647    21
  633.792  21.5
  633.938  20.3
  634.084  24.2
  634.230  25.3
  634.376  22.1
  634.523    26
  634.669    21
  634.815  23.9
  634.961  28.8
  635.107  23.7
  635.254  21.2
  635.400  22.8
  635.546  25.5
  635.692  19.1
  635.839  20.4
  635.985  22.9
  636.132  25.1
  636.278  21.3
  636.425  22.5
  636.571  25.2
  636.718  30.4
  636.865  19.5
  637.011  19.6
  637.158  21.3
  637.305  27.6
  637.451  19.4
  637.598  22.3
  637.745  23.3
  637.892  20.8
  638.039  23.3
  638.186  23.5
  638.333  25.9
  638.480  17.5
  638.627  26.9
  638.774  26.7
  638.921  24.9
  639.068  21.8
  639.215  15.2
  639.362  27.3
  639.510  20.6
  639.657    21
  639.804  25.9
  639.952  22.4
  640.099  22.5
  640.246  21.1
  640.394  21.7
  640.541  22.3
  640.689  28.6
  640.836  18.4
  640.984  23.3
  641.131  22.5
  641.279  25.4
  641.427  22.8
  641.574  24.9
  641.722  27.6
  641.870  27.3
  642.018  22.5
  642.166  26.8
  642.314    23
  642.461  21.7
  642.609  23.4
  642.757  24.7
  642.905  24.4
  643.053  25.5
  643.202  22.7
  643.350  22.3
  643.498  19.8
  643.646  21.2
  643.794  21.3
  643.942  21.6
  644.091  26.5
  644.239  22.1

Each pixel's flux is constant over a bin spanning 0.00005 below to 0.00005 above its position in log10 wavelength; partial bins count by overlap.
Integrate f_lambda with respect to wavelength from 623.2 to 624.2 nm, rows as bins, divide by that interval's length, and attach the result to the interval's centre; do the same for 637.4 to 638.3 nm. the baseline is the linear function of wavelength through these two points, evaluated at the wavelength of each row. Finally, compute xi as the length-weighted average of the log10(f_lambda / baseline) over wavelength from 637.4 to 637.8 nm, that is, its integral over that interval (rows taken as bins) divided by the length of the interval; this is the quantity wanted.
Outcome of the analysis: -0.01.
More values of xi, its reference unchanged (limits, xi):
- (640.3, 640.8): 0.02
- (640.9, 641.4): 0.02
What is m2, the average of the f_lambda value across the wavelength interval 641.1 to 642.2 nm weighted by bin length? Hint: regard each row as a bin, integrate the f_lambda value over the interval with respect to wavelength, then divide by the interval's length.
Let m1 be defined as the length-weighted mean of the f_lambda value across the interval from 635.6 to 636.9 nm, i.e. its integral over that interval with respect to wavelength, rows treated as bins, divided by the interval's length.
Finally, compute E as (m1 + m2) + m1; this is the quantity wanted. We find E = 71.1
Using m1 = 23.1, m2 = 25.0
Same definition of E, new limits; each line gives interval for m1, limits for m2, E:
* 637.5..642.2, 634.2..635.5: 70.4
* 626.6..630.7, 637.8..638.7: 69.9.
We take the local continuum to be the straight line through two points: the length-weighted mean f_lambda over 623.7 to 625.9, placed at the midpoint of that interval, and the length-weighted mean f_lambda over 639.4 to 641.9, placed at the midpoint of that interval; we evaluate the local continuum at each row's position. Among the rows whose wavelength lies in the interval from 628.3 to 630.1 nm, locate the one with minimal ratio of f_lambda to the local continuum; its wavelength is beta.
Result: 629.429 nm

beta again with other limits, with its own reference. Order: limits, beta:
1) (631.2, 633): 631.753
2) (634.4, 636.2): 635.692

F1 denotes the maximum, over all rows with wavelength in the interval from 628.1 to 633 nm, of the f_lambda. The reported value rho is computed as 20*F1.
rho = 632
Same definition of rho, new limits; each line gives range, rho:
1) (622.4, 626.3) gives 530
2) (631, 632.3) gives 510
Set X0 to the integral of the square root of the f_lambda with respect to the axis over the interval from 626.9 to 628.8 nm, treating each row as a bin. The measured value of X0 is 9.02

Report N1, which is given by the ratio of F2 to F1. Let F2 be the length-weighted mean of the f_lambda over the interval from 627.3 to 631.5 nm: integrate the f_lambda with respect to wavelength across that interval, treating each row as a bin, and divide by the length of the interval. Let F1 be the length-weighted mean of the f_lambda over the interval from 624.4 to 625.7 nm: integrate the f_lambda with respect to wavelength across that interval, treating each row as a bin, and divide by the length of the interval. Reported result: 1.17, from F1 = 20.1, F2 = 23.5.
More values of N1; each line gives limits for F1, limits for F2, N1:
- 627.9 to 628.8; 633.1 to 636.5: 1.02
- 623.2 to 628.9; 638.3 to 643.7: 1.07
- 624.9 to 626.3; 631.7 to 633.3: 1.10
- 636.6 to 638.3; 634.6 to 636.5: 1.00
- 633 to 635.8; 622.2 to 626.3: 0.92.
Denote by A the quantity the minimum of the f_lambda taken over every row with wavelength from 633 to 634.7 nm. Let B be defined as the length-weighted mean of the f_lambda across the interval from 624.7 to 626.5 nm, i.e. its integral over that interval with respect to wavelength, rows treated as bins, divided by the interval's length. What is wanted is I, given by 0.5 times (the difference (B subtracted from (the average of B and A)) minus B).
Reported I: -10.0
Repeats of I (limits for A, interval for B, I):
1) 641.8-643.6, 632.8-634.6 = -12.5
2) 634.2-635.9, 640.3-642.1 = -13.2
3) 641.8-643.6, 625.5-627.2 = -10.9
